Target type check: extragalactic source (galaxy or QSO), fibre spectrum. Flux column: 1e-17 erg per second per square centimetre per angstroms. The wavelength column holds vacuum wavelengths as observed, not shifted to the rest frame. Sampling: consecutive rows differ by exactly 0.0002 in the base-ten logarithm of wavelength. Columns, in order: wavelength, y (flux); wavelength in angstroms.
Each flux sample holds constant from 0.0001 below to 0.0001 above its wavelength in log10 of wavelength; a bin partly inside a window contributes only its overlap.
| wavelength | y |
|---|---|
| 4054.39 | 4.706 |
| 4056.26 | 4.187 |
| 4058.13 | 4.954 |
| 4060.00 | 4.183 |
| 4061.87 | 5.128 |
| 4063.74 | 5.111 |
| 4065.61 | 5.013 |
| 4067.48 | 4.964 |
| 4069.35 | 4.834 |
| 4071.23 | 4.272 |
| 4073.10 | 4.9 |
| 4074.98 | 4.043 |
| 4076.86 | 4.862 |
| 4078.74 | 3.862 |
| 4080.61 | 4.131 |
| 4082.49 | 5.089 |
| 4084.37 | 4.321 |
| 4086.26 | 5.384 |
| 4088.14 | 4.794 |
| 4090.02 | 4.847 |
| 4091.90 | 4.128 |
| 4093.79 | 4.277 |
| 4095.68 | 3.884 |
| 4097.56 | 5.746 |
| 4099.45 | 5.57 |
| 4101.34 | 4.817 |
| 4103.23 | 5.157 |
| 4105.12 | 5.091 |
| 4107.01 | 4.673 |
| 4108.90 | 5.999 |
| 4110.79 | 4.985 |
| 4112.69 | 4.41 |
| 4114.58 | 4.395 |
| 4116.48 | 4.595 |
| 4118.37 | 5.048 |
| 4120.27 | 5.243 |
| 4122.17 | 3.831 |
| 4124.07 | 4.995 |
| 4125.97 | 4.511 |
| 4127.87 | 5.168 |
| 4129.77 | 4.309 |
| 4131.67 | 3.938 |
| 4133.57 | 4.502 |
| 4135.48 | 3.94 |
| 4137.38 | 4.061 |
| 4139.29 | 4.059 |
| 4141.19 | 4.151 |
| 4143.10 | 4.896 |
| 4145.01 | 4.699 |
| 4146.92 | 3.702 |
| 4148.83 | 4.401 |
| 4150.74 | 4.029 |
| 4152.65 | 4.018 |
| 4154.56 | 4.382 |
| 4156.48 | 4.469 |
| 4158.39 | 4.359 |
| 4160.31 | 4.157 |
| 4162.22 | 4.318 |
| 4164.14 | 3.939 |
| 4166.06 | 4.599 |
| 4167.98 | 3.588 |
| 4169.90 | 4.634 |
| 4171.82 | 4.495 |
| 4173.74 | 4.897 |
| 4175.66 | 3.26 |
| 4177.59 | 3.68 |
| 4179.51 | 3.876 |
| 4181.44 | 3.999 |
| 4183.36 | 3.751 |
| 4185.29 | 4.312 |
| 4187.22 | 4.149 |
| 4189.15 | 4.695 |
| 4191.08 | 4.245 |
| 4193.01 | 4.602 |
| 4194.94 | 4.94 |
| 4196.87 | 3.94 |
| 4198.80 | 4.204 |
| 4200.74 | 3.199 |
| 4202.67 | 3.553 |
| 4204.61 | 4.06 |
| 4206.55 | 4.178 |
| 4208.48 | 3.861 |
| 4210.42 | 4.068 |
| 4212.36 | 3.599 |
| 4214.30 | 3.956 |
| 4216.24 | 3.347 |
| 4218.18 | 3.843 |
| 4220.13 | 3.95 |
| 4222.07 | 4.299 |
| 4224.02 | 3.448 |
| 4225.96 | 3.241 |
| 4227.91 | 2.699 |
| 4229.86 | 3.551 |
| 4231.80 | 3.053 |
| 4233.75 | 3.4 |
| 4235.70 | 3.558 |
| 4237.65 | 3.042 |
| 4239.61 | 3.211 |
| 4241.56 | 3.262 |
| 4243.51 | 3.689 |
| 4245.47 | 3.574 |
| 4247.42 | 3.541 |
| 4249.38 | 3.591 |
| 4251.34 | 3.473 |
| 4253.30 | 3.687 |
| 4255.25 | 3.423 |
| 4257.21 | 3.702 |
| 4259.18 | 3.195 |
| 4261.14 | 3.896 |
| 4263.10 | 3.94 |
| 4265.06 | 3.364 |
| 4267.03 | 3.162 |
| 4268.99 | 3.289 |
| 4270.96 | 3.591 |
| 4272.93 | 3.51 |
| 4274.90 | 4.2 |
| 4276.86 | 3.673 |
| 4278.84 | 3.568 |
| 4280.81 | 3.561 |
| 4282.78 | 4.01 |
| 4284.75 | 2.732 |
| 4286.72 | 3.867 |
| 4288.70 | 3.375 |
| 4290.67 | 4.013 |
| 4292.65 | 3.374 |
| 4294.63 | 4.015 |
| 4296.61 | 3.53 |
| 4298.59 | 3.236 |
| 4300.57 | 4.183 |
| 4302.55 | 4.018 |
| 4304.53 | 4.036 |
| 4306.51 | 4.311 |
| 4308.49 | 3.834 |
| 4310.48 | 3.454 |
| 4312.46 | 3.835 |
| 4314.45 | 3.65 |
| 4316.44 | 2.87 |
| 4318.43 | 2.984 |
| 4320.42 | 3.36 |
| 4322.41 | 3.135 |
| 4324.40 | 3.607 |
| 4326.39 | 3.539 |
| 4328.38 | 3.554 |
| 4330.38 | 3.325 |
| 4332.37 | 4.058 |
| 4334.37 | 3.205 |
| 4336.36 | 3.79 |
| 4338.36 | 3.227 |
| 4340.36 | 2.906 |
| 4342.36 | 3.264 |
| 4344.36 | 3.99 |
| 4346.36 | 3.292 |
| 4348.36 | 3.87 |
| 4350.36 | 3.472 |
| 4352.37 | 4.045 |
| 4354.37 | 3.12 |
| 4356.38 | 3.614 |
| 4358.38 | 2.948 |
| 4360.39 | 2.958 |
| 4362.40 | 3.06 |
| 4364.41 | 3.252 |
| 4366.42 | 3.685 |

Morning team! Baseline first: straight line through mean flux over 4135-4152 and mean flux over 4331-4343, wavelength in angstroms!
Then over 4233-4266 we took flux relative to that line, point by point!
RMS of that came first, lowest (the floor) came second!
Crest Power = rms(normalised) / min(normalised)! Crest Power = 1.17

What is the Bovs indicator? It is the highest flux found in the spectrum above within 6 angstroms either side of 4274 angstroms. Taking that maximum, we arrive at 4.2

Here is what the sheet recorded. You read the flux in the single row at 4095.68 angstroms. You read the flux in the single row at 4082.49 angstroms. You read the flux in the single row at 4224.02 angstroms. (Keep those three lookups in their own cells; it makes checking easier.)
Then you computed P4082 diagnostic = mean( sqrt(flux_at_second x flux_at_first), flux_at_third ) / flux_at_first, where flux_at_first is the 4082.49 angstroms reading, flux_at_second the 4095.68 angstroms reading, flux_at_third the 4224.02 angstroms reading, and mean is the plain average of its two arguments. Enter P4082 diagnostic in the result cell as 0.78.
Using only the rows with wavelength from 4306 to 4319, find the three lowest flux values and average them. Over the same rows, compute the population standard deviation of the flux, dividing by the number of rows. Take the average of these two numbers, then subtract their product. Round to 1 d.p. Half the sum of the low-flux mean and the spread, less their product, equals 0.3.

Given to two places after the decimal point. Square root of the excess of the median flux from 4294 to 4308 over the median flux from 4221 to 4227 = 0.75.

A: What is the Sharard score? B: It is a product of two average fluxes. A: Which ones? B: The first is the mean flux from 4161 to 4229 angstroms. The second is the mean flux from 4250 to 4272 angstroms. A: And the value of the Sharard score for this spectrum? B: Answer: 14.0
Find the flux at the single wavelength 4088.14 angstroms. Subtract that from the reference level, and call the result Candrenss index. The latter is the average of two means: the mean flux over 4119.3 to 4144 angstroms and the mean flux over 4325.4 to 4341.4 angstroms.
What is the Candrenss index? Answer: -0.9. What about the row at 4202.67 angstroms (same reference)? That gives 0.4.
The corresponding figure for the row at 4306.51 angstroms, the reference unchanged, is -0.4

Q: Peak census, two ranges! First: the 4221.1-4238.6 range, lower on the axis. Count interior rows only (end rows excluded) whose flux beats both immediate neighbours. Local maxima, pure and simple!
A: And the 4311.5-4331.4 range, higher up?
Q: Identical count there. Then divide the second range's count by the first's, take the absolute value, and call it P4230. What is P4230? 1.50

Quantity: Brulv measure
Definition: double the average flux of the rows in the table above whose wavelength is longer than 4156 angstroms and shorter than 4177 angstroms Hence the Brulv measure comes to 8.5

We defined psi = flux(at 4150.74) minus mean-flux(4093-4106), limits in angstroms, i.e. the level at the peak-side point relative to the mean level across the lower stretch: -0.91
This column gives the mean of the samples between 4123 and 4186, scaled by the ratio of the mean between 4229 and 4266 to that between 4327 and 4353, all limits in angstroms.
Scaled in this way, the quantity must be 4.2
